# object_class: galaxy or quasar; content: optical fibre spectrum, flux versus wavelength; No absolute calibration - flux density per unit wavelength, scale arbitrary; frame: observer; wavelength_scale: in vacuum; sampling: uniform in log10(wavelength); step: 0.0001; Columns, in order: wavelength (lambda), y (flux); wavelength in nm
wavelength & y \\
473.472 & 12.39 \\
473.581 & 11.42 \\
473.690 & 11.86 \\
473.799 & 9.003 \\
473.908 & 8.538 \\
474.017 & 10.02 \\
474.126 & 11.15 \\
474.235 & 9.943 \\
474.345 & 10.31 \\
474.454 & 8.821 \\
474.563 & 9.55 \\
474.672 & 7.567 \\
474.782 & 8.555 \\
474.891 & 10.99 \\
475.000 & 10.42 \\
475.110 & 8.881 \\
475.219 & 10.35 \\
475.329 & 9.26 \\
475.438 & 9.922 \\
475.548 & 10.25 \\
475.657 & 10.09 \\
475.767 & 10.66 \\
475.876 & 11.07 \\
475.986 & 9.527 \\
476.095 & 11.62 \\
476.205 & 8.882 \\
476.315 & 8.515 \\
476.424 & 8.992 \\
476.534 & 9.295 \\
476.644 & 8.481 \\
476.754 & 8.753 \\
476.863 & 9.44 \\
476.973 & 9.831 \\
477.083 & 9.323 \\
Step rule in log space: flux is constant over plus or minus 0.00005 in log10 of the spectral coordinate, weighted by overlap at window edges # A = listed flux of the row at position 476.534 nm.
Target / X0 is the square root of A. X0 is 3.05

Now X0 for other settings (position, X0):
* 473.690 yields 3.44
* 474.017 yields 3.17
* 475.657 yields 3.18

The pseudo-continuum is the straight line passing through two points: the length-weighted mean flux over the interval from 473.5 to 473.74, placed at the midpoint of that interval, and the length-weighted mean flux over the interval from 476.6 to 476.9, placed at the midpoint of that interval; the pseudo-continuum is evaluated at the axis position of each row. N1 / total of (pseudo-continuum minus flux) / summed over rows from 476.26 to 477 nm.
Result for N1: -0.4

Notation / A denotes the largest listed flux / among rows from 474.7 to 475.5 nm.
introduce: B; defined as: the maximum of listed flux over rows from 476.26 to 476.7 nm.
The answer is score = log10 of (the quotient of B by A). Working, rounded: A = 10.99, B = 9.295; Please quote -0.073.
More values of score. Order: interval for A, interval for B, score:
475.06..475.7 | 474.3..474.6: -0.002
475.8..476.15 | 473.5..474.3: 0.009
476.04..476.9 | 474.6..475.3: -0.024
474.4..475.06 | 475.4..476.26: 0.024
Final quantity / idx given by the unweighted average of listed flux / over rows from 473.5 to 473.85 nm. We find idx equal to 10.8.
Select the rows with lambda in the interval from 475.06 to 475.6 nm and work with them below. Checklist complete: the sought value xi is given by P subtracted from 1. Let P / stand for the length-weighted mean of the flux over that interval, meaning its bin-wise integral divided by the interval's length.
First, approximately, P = 9.7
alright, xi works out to -8.7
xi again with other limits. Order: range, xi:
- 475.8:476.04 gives -9.3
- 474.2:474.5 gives -8.7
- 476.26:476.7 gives -7.8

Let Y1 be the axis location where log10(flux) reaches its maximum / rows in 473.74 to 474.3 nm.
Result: 474.126 nm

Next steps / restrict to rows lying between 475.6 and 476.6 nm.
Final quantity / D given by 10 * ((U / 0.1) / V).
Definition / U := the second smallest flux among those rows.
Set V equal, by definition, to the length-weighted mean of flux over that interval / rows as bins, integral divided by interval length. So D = 90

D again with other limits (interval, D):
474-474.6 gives 96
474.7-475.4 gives 92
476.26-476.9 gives 96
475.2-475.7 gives 100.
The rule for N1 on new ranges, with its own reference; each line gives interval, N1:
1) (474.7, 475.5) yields 4.2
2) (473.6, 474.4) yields 8.7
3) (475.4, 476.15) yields -4.7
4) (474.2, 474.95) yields 10.4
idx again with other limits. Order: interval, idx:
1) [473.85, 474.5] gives 9.8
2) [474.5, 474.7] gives 8.6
